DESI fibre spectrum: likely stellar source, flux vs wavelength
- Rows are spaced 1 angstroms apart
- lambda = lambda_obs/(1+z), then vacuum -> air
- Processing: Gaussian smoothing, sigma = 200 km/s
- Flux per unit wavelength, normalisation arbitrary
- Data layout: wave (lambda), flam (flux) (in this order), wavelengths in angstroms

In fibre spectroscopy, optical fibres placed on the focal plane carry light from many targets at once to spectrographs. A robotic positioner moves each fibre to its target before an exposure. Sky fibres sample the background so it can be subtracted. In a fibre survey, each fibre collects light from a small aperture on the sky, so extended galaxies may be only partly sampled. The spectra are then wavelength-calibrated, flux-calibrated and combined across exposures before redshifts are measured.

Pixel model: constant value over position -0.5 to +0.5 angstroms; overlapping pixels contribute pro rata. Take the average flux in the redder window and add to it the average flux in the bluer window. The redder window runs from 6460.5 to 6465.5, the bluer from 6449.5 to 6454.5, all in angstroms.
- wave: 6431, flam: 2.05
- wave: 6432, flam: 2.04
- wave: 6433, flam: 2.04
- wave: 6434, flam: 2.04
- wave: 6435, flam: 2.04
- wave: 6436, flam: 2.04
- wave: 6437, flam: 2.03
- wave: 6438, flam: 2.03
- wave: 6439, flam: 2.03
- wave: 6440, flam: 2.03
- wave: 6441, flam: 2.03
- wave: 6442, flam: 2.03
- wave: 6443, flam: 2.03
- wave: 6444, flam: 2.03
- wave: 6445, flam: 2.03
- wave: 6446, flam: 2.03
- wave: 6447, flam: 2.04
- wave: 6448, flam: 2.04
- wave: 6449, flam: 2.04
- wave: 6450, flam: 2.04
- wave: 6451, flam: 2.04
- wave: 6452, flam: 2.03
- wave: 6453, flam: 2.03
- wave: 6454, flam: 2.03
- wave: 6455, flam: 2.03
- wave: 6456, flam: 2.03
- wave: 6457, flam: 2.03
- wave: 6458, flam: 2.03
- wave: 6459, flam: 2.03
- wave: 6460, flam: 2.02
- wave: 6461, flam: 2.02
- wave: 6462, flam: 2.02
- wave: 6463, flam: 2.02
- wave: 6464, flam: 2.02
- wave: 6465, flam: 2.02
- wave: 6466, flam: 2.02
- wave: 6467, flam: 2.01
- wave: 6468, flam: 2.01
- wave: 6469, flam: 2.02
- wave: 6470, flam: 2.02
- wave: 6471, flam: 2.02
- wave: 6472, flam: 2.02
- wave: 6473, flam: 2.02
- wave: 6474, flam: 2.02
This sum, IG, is 4.05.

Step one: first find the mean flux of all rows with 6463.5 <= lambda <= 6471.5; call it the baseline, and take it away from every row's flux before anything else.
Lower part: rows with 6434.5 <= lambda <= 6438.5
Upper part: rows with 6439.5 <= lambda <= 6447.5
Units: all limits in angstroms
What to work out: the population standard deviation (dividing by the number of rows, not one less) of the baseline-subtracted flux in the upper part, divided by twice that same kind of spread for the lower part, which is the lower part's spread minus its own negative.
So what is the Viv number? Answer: 0.33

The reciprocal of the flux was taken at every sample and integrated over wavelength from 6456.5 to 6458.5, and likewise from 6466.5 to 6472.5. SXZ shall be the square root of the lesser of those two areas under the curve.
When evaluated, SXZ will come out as 0.99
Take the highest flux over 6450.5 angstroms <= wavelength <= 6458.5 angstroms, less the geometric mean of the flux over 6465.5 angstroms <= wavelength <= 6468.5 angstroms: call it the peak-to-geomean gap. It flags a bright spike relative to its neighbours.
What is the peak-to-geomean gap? 0.027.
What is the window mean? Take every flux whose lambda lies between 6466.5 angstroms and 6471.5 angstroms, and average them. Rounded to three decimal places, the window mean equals 2.016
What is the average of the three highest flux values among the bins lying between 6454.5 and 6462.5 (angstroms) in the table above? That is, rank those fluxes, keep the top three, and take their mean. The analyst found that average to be 2.03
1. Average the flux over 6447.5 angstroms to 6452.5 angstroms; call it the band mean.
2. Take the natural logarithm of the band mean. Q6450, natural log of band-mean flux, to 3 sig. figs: 0.712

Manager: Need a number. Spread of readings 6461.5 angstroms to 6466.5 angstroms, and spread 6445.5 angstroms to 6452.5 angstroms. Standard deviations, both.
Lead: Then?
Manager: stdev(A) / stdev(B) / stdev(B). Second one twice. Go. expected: 0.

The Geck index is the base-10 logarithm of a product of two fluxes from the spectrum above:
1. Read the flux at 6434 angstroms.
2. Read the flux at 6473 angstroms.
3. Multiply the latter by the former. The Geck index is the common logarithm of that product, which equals 0.6150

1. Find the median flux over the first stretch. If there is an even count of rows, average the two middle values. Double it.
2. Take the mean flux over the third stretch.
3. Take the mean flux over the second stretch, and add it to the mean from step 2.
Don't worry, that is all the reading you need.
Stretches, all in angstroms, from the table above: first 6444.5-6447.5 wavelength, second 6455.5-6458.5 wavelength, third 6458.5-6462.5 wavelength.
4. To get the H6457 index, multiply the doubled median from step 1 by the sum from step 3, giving 16.5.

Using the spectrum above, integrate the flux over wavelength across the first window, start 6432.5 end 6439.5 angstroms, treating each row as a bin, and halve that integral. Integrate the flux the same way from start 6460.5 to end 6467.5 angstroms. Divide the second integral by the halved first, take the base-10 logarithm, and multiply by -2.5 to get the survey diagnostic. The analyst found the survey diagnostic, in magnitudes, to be -0.743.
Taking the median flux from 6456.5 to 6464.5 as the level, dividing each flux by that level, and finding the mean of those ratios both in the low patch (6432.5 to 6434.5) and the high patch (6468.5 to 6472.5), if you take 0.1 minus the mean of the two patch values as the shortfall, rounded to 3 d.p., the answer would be -0.905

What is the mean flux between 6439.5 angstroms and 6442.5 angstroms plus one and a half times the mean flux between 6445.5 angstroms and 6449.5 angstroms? 5.09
